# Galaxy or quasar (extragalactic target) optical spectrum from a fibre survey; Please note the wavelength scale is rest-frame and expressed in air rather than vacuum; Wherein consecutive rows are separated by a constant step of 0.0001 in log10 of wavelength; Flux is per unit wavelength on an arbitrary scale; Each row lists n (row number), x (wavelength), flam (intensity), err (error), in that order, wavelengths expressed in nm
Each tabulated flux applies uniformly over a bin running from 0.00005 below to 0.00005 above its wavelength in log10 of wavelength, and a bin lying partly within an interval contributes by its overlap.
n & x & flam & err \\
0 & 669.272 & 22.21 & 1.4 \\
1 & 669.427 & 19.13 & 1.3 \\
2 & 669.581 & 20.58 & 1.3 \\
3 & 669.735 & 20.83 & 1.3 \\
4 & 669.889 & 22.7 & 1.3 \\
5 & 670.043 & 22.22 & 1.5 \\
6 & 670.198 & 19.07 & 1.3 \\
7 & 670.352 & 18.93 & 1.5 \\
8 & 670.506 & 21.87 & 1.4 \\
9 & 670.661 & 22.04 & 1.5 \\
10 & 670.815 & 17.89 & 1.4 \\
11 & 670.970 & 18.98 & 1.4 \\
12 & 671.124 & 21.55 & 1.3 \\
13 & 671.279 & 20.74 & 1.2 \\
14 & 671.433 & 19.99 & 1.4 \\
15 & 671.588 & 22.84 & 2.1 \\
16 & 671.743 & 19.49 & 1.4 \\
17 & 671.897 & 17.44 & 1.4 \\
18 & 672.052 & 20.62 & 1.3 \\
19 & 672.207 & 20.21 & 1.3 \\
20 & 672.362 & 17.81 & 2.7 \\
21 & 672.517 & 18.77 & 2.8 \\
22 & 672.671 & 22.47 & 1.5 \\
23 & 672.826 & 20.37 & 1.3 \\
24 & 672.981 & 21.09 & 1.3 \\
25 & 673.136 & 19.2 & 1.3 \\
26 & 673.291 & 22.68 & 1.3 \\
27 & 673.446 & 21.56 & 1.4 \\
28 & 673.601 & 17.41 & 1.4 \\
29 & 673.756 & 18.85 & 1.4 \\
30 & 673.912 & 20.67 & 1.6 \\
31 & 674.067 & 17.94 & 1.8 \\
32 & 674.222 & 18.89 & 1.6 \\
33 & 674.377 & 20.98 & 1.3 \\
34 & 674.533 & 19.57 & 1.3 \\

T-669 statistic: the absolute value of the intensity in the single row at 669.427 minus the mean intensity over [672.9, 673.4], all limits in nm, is 1.9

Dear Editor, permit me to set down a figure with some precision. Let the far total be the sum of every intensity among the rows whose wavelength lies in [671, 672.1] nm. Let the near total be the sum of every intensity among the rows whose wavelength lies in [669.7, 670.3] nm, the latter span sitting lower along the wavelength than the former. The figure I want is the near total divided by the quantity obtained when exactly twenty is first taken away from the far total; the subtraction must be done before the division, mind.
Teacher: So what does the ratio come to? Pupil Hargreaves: 0.7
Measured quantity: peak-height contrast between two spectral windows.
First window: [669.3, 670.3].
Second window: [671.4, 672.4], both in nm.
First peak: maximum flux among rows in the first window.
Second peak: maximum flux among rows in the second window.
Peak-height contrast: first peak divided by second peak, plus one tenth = 1.09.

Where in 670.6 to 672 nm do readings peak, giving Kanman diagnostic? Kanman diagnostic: 671.588 nm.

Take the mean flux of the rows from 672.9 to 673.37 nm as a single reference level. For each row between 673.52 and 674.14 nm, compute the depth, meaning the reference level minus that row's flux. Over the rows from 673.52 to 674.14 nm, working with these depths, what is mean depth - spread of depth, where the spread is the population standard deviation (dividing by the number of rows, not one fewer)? 1.0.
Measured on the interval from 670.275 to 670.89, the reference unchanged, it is -1.0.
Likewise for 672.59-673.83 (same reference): -1.2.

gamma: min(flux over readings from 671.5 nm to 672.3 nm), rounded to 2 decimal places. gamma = 17.44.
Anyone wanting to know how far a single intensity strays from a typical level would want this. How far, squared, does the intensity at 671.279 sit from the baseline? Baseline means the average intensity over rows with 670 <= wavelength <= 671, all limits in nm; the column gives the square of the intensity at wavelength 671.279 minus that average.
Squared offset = 0.4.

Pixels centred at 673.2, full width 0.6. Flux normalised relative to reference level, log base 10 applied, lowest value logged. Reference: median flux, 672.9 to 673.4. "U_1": -0.04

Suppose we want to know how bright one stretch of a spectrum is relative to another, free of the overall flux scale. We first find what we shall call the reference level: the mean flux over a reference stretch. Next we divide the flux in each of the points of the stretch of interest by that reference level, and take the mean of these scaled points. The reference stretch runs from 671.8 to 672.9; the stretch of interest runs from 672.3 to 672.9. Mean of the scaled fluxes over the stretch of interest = 1.01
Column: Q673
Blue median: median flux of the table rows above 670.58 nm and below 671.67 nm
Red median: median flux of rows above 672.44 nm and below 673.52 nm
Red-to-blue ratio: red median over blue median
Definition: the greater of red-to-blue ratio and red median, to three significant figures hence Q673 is 21.1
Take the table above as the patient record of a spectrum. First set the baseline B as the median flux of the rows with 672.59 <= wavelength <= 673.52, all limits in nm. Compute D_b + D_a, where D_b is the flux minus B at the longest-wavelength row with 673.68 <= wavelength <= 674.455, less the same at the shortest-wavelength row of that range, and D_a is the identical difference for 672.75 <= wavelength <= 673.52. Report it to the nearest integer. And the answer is 3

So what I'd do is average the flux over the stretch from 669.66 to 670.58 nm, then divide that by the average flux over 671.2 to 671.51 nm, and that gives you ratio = 1.03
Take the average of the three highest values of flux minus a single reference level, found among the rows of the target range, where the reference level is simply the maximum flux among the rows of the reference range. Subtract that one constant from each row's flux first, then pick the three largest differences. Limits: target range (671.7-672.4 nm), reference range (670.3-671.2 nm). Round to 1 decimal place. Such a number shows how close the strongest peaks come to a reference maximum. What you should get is -1.9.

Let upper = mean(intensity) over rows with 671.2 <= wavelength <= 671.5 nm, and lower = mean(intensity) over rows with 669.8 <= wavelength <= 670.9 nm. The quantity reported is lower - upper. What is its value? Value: 0.3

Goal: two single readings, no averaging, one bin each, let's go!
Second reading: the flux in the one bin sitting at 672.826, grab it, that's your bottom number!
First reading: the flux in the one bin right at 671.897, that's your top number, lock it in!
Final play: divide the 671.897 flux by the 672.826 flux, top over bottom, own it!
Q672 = 0.86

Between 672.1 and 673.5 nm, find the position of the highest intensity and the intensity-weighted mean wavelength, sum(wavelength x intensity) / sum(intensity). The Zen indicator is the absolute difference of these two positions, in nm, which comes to 0.45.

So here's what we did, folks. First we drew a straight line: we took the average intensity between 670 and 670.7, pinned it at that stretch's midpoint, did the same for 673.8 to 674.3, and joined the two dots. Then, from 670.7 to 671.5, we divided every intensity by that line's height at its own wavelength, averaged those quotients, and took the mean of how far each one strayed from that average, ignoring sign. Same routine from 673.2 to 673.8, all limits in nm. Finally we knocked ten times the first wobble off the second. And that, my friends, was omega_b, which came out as -0.48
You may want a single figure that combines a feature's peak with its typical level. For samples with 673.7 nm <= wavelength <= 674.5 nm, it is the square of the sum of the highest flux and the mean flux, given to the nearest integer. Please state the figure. 1636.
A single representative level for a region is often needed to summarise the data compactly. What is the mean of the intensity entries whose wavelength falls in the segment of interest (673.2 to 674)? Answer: 20.2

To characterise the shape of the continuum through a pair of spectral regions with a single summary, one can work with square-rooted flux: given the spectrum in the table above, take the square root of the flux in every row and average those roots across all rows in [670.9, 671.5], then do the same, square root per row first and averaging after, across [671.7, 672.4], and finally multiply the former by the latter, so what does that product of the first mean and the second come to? 19.7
